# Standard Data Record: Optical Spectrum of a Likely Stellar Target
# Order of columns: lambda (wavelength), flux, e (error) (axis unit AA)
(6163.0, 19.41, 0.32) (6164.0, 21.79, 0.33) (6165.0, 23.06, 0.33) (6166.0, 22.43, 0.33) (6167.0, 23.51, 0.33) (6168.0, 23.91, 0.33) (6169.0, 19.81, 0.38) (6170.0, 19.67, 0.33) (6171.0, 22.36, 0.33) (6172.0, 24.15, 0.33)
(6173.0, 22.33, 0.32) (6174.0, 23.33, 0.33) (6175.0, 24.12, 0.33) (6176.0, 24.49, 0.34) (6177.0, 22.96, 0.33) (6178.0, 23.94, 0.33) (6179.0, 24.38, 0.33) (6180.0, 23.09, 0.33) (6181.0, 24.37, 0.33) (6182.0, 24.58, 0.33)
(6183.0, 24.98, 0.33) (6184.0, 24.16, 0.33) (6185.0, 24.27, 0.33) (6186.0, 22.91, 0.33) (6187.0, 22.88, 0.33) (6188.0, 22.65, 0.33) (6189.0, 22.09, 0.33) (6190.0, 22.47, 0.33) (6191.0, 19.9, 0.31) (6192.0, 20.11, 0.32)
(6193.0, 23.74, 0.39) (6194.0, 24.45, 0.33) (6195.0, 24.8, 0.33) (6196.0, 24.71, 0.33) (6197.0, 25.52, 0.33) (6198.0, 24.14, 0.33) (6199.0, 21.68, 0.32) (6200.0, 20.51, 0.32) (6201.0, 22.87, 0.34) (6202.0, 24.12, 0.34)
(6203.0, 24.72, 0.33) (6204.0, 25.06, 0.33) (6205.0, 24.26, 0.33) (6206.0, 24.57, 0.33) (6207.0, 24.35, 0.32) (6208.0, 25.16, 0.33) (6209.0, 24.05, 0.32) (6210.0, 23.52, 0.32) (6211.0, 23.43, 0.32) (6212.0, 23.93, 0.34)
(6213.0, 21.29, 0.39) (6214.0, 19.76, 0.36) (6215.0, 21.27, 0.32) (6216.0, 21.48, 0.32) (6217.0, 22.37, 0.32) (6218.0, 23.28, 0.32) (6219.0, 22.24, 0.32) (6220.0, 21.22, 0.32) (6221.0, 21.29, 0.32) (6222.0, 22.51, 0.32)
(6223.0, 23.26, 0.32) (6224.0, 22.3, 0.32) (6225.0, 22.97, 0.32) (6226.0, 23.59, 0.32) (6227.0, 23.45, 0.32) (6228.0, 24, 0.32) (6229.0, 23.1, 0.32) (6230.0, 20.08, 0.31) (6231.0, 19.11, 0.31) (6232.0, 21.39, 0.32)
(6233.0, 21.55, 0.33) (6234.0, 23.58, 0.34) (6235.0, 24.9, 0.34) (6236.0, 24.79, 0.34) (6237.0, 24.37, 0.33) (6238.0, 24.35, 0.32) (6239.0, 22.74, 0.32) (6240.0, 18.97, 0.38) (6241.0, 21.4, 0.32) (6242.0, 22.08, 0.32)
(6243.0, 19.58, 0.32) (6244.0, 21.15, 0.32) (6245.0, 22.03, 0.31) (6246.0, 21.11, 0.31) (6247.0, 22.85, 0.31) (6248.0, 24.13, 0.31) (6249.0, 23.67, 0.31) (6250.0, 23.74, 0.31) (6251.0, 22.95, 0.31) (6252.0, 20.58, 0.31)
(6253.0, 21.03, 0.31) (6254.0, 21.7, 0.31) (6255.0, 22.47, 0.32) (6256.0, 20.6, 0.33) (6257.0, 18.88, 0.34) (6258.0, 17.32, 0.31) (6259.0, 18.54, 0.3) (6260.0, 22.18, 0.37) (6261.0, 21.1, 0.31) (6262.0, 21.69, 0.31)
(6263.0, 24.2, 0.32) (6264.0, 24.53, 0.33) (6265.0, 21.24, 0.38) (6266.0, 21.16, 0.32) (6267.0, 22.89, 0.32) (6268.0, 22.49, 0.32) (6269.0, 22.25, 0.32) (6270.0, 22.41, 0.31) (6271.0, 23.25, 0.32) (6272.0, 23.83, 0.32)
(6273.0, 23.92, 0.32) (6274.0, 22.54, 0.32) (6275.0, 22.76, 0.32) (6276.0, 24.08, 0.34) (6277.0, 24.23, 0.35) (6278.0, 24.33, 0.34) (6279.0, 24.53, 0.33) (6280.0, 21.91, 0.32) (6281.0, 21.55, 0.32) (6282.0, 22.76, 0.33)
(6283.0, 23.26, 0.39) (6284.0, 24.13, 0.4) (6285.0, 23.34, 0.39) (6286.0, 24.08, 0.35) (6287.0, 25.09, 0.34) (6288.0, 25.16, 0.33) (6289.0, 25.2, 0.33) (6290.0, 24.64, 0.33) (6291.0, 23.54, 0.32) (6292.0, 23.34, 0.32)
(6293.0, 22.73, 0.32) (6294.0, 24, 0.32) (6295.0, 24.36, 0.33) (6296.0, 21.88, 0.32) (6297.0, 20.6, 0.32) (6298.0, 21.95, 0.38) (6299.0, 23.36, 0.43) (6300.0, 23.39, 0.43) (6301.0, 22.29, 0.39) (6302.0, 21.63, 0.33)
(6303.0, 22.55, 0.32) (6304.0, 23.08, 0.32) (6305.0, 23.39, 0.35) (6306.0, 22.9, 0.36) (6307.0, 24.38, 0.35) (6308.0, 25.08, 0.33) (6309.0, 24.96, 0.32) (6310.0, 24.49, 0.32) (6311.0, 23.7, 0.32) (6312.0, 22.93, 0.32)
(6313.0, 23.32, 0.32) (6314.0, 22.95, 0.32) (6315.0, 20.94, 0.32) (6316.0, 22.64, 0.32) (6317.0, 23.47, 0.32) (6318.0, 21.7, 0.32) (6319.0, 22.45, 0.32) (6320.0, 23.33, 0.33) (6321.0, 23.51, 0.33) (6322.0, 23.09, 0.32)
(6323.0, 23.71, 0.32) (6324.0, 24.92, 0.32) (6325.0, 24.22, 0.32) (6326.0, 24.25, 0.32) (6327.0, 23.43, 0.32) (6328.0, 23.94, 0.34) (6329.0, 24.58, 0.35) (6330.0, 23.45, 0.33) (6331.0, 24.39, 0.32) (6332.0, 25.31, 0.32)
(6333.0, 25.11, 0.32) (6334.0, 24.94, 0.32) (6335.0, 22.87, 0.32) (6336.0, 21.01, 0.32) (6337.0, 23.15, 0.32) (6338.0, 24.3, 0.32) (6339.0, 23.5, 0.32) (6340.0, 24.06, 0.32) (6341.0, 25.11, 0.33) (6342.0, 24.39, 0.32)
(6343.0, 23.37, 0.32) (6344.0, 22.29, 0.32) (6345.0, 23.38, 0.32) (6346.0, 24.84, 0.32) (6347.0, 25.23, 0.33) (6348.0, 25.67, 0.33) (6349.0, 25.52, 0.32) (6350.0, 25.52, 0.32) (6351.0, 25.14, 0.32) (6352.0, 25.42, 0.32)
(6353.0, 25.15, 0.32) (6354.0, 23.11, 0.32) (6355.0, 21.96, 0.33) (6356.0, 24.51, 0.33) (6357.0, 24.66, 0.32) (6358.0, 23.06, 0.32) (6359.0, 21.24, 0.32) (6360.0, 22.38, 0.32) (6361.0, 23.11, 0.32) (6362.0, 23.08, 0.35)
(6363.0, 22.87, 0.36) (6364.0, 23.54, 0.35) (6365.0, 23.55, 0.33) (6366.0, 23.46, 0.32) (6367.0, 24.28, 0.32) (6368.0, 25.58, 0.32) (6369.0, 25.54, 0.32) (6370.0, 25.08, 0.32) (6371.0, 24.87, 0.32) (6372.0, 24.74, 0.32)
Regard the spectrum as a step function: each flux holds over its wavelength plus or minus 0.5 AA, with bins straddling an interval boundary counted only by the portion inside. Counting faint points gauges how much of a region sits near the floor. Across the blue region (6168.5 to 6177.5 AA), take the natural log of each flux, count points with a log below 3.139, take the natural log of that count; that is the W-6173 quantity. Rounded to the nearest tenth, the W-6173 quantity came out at 1.6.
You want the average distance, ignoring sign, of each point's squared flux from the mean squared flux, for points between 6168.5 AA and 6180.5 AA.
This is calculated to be 54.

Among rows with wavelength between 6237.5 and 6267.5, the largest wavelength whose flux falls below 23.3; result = 6267.0 AA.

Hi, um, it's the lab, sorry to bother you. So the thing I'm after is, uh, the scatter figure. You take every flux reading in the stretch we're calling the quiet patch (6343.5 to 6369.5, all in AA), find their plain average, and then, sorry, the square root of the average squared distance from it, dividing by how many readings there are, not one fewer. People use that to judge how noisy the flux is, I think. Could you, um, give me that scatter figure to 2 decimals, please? 1.28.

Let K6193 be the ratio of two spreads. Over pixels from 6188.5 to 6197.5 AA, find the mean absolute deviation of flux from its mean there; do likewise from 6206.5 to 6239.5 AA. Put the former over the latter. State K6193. 1.38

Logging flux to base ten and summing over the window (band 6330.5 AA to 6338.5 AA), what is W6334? 11.0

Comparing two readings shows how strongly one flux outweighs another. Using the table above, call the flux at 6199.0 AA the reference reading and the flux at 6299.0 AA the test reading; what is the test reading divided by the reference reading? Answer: 1.08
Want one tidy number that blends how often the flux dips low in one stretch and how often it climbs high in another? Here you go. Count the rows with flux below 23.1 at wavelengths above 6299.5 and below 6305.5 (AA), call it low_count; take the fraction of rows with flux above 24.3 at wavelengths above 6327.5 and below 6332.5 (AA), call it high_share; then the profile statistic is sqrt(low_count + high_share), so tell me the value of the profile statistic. 2.14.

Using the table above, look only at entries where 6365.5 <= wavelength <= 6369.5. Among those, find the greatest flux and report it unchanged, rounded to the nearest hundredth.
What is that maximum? 25.58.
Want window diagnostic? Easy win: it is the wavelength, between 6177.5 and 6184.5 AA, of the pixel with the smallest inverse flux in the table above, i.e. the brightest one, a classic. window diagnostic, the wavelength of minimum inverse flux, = 6183.0 AA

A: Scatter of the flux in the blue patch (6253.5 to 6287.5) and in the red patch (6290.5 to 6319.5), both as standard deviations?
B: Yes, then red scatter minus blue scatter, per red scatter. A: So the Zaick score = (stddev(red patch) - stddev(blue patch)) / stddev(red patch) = -0.6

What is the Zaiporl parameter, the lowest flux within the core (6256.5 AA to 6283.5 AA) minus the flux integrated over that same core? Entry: -587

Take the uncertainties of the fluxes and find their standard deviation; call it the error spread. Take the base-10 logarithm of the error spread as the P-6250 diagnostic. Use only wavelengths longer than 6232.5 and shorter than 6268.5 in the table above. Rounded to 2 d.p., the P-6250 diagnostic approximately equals -1.72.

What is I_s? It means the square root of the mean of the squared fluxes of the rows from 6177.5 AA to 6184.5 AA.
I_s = 24.2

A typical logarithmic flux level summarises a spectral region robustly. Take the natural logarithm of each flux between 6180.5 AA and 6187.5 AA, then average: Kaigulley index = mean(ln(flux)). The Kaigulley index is 3.18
